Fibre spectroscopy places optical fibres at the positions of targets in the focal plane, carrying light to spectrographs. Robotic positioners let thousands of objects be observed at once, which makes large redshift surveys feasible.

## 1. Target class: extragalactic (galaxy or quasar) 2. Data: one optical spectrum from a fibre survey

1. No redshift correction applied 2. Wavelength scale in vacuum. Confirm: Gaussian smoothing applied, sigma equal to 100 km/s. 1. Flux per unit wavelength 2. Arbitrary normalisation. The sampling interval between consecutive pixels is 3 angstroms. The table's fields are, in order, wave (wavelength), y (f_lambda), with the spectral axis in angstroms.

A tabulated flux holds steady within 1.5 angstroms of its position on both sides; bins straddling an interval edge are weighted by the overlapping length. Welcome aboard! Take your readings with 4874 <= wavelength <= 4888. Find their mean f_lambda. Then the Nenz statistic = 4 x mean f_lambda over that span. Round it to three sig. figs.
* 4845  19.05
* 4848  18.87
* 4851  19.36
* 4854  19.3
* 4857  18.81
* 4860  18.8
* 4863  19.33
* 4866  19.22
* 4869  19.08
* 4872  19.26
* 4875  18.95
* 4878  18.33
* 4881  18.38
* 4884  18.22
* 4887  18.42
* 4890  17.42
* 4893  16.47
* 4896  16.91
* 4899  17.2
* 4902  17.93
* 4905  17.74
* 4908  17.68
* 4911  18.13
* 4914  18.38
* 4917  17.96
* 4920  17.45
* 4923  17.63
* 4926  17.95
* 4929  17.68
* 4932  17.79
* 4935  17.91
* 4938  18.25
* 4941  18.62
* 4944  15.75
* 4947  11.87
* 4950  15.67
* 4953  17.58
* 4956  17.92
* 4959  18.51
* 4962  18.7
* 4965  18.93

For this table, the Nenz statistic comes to 73.8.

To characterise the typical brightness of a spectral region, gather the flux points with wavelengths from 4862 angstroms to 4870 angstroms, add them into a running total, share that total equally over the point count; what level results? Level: 19.2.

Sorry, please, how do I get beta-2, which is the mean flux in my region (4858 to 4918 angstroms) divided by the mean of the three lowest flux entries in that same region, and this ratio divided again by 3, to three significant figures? 0.360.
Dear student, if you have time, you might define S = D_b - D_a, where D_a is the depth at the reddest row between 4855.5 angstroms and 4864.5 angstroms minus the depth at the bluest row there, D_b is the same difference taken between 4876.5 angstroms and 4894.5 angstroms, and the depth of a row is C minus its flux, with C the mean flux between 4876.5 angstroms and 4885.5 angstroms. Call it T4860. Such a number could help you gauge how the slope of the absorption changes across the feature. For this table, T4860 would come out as 2.4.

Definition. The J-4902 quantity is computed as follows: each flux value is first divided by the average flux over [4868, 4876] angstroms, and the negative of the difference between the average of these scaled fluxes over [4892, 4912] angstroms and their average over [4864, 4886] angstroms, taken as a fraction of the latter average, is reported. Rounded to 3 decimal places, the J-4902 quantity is 0.071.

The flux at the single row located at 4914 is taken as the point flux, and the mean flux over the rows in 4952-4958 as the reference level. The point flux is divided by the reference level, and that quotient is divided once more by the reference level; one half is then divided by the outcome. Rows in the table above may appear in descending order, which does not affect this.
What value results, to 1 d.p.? 8.6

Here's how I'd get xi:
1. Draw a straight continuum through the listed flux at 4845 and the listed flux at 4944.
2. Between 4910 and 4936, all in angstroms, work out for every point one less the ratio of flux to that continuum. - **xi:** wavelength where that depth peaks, 4920 angstroms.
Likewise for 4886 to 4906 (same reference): 4893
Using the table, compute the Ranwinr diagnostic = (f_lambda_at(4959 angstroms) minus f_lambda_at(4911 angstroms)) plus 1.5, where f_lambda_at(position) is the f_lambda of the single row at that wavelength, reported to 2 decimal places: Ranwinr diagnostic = 1.88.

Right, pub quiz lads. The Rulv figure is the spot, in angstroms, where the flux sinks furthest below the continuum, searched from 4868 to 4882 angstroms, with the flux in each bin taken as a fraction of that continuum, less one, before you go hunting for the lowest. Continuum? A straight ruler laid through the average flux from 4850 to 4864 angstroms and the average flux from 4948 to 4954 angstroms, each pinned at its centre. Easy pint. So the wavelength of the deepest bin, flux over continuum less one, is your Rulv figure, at 4878 angstroms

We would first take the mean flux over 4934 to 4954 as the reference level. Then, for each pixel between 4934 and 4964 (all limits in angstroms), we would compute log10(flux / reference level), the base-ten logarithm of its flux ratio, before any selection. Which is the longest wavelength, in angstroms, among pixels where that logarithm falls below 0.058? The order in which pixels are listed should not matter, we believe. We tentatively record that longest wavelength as 4962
